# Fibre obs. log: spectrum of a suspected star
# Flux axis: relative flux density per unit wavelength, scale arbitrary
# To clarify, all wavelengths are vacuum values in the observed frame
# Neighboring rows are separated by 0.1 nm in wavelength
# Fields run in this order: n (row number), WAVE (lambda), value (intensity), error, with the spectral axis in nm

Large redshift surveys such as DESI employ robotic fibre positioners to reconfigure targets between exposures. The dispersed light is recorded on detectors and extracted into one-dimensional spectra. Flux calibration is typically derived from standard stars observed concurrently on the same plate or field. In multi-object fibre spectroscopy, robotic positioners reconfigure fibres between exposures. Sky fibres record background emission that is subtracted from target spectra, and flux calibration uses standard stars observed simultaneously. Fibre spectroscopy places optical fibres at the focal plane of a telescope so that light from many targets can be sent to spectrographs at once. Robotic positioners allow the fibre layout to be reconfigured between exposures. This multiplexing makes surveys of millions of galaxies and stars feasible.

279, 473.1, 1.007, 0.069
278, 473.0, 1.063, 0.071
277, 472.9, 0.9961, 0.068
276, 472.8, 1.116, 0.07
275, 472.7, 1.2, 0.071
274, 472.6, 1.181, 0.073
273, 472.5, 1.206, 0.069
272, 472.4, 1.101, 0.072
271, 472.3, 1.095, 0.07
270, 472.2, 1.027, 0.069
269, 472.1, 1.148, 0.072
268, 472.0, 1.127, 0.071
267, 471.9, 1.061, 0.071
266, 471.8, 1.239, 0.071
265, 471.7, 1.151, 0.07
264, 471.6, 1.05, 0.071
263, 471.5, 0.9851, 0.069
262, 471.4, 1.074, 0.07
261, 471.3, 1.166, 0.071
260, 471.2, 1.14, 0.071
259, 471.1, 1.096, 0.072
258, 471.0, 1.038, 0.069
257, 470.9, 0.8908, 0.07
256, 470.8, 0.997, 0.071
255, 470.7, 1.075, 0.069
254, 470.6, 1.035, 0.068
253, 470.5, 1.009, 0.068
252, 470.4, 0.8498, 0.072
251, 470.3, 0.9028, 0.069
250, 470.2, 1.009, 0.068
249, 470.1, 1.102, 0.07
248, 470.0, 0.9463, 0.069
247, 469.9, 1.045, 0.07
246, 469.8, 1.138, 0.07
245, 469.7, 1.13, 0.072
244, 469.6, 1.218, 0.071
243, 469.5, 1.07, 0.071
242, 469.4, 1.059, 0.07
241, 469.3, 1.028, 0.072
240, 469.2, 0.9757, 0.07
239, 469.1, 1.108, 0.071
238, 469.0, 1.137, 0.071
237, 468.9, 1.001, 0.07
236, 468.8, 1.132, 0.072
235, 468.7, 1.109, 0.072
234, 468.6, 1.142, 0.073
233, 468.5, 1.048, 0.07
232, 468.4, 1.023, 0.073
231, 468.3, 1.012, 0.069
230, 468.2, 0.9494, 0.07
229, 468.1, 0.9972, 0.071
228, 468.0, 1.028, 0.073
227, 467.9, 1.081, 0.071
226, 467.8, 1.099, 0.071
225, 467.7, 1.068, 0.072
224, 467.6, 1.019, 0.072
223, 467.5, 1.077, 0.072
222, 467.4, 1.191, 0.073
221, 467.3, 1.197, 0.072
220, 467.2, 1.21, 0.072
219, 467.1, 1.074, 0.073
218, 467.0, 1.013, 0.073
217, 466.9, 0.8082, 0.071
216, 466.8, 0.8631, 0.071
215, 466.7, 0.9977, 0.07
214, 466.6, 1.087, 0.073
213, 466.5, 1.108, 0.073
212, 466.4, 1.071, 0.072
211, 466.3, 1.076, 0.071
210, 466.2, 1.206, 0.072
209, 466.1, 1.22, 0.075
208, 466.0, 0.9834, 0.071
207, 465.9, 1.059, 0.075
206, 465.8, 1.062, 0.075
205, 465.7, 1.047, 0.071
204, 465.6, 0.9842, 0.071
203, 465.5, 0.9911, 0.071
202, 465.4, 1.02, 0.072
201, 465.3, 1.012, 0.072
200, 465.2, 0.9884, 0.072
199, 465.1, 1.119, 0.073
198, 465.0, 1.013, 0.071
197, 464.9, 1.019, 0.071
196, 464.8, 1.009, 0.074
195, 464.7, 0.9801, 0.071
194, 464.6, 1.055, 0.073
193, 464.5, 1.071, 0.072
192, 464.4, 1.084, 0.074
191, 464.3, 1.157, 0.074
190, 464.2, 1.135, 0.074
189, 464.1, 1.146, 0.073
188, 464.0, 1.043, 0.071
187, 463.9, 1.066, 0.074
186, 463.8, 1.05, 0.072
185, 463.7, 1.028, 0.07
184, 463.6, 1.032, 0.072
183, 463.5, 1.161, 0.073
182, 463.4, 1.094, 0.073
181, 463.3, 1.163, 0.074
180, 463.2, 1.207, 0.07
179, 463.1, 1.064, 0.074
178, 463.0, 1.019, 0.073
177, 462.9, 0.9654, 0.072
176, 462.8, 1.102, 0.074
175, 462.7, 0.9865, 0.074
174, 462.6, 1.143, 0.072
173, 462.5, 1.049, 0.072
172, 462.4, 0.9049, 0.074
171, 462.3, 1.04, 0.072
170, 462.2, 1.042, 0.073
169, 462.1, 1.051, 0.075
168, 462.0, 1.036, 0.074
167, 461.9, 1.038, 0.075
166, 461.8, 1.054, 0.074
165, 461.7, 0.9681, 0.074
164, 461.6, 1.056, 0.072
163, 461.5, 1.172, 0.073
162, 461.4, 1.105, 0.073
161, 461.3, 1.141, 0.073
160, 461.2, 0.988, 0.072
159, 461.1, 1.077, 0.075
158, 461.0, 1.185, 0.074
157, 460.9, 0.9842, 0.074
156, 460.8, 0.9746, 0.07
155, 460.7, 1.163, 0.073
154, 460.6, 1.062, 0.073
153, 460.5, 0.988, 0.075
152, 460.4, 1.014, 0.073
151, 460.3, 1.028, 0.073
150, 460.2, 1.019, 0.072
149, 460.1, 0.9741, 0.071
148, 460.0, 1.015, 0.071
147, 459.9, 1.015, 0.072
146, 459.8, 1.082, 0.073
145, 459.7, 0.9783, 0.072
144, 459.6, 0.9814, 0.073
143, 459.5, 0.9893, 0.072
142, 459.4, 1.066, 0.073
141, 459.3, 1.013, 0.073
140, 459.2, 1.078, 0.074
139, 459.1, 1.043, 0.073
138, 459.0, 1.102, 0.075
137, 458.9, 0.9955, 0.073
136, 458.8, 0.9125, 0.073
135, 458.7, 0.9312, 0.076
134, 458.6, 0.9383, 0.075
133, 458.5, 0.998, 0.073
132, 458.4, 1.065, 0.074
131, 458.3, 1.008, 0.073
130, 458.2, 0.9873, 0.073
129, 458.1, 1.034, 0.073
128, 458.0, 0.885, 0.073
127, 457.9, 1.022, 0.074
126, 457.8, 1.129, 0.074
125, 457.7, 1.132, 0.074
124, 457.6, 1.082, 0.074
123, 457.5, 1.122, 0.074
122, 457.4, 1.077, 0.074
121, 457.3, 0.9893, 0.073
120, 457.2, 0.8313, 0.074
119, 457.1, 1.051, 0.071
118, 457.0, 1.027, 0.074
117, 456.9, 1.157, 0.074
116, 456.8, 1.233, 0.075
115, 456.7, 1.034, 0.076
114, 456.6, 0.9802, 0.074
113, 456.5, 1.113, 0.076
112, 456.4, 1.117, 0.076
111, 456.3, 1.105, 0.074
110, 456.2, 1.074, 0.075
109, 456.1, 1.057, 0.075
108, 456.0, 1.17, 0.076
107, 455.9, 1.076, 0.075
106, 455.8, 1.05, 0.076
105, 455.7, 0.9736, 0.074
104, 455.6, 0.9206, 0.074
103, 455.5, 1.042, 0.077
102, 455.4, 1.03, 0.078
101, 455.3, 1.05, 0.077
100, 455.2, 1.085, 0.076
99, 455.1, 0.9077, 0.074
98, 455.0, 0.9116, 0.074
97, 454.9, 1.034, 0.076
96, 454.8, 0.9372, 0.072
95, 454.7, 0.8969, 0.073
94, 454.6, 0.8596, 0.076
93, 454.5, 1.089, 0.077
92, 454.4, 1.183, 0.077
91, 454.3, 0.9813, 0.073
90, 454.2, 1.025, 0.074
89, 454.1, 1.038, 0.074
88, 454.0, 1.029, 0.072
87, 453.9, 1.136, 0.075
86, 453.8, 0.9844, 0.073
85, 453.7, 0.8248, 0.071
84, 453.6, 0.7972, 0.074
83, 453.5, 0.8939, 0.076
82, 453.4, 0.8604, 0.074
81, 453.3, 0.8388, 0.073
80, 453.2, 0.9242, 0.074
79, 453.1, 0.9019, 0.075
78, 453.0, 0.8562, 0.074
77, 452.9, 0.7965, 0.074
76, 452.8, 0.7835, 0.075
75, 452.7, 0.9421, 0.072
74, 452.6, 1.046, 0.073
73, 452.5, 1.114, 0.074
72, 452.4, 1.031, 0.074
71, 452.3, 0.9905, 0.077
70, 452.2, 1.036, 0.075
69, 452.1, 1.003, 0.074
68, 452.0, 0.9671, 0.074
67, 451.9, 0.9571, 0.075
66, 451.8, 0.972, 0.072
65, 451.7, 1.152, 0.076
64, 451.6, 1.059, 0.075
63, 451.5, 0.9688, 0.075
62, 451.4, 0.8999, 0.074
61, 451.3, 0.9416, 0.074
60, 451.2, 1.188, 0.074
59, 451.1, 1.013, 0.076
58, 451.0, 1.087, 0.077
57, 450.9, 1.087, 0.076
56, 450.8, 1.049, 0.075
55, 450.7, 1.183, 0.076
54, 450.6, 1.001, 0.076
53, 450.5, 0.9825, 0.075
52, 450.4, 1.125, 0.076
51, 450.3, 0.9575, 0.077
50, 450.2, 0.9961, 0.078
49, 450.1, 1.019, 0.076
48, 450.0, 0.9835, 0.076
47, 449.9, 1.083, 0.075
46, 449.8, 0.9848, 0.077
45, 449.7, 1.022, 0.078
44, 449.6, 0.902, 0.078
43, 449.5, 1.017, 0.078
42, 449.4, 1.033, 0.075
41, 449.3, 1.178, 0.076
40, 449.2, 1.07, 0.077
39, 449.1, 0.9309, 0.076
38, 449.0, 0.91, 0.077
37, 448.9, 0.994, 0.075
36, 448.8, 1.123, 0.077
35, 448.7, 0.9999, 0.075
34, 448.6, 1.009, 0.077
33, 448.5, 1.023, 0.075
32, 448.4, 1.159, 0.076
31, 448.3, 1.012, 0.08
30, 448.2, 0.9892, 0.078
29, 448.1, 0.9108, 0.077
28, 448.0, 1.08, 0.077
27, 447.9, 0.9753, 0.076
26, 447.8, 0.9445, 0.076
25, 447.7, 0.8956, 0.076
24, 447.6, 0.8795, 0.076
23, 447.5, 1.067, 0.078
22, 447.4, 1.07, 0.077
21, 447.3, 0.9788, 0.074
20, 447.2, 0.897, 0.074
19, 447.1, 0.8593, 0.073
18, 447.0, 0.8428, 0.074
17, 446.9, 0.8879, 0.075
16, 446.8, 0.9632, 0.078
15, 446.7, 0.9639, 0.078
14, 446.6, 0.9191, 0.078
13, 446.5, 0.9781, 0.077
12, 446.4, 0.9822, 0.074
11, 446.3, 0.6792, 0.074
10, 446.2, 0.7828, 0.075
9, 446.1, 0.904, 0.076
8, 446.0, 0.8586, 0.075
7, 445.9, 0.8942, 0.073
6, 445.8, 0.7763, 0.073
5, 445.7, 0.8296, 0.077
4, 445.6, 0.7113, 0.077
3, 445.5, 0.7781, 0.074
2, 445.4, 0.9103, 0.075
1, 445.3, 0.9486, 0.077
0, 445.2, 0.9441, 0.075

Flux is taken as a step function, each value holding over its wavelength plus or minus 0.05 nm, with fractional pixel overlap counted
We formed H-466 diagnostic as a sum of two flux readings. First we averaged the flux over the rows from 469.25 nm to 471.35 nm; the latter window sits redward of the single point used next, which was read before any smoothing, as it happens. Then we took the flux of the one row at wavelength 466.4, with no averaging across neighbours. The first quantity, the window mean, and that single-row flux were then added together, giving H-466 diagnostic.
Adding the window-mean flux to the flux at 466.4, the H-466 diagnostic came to 2.12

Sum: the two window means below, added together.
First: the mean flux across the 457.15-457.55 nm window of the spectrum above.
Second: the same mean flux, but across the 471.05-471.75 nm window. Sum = 2.10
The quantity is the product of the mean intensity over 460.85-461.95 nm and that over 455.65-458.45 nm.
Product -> 1.13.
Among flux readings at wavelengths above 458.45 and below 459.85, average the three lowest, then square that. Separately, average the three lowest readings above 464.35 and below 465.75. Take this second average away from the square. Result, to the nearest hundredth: -0.12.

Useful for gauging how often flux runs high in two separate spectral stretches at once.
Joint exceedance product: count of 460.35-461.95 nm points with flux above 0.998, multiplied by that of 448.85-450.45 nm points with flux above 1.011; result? 88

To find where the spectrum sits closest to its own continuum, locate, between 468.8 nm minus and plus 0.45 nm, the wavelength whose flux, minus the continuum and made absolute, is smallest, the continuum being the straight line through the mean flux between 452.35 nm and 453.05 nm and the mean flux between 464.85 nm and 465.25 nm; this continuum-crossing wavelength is 468.5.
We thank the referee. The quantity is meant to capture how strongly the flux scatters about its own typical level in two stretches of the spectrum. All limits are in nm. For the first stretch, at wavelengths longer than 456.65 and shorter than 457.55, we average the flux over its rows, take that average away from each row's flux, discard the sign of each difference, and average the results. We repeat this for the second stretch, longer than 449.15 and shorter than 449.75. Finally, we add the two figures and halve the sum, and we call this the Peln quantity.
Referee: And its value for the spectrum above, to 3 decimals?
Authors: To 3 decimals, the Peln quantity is 0.069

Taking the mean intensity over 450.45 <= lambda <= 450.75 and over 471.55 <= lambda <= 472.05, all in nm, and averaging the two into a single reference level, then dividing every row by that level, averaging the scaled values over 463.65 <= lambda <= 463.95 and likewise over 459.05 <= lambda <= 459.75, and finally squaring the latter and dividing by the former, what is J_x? 0.91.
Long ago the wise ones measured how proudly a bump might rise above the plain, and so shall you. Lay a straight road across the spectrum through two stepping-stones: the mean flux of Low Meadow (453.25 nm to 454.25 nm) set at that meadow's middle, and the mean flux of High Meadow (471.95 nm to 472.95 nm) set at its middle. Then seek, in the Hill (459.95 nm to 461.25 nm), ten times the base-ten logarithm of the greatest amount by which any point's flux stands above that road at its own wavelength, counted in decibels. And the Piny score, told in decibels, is -7.6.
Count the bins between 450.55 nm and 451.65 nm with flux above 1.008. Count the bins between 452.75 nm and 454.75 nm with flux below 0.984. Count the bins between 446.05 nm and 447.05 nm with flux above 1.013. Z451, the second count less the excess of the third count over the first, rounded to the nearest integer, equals 20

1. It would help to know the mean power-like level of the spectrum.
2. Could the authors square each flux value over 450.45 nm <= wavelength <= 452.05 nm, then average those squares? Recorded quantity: 1.07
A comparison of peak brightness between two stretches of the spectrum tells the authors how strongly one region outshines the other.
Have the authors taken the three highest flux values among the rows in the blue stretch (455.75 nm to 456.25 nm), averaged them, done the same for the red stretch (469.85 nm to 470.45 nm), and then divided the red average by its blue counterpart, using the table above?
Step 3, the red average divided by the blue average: 0.95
